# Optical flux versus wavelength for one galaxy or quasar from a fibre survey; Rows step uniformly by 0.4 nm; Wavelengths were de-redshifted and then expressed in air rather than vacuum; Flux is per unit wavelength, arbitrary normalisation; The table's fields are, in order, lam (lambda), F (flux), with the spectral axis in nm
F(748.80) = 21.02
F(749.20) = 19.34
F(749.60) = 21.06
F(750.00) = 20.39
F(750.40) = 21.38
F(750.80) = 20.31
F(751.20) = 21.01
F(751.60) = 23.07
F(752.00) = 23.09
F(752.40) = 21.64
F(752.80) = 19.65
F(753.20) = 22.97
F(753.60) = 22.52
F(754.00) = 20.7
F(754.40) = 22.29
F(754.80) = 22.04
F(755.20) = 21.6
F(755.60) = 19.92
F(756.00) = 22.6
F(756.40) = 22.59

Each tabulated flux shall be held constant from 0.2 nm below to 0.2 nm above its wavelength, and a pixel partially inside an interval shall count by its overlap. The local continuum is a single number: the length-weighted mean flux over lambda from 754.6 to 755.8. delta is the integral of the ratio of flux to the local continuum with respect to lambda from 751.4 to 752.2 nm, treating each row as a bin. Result 0.871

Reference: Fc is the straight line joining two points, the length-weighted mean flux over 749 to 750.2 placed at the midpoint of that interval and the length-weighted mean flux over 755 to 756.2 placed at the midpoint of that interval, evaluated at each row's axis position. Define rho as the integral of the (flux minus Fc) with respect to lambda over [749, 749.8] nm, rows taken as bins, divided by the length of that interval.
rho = -0.03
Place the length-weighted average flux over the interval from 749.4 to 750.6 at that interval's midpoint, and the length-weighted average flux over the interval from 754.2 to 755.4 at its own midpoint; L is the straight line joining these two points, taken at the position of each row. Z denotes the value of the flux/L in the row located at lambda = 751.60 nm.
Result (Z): 1.08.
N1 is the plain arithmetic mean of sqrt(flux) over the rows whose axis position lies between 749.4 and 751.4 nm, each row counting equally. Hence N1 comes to 4.56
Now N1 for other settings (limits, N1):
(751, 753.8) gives 4.69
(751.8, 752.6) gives 4.73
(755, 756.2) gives 4.62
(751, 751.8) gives 4.69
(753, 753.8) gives 4.77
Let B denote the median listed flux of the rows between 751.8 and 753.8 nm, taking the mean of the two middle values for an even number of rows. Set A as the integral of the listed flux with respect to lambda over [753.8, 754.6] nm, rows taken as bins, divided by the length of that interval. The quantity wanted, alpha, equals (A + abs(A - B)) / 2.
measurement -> 11.3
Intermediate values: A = 21.5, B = 22.5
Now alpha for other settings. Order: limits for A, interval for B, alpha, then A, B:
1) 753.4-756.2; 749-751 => 11.5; 21.7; 20.4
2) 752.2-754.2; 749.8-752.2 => 10.9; 21.5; 21.2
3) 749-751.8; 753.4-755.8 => 10.9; 20.9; 21.8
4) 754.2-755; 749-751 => 12.0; 22.2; 20.4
